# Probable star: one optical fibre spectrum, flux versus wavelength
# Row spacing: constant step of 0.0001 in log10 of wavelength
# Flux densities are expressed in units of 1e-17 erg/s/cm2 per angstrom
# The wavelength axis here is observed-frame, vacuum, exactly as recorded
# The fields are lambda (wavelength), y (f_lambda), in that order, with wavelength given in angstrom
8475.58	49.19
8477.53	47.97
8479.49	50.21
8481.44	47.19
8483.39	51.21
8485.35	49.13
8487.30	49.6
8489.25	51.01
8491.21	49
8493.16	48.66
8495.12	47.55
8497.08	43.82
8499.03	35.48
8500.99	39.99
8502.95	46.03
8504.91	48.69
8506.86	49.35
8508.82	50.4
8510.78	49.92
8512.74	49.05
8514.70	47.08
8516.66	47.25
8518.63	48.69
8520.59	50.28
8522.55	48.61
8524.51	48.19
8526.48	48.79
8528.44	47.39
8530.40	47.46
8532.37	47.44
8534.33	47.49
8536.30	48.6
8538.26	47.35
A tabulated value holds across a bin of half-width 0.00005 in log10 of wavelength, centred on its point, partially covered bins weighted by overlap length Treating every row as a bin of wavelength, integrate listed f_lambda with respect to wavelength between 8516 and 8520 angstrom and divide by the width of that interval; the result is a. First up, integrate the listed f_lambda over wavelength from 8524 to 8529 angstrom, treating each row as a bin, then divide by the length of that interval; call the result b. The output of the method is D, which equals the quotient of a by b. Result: 1.00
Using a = 48.2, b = 48.1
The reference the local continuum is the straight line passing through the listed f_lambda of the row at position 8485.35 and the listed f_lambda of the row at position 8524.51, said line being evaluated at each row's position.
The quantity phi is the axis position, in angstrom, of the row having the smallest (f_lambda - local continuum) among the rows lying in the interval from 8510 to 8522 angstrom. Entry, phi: 8514.70 angstrom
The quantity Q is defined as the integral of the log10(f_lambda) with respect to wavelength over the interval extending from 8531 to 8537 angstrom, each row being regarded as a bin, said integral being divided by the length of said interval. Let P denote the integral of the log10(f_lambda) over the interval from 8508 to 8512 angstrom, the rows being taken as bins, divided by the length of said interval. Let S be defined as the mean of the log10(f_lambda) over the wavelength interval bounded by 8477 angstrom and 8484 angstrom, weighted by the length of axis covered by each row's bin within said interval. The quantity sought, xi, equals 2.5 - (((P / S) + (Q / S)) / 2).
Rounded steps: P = 1.70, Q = 1.68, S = 1.69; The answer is 1.50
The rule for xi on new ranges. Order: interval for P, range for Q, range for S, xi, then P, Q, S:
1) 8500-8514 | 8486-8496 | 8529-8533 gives 1.49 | 1.68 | 1.69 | 1.68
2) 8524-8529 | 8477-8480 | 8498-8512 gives 1.48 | 1.68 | 1.69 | 1.66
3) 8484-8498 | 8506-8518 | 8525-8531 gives 1.50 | 1.68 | 1.69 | 1.68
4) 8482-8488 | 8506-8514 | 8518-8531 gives 1.49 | 1.70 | 1.70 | 1.69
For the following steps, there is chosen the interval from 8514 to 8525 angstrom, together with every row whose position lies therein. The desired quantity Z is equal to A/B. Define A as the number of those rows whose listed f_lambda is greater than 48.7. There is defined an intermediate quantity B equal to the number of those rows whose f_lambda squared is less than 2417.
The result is 0.20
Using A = 1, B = 5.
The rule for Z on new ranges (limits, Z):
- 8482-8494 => 1.67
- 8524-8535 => 0.17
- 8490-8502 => 0.17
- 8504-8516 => 1.33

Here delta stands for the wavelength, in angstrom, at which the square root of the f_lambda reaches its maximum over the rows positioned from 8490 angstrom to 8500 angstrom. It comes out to 8491.21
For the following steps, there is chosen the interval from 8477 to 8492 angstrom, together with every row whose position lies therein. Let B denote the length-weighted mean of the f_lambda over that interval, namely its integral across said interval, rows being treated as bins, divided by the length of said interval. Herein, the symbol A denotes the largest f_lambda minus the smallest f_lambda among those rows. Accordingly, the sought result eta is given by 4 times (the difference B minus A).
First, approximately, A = 4.0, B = 49.4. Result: 182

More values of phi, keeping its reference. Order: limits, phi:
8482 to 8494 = 8493.16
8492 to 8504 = 8499.03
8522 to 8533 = 8528.44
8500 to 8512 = 8500.99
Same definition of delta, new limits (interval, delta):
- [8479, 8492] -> 8483.39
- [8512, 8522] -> 8520.59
